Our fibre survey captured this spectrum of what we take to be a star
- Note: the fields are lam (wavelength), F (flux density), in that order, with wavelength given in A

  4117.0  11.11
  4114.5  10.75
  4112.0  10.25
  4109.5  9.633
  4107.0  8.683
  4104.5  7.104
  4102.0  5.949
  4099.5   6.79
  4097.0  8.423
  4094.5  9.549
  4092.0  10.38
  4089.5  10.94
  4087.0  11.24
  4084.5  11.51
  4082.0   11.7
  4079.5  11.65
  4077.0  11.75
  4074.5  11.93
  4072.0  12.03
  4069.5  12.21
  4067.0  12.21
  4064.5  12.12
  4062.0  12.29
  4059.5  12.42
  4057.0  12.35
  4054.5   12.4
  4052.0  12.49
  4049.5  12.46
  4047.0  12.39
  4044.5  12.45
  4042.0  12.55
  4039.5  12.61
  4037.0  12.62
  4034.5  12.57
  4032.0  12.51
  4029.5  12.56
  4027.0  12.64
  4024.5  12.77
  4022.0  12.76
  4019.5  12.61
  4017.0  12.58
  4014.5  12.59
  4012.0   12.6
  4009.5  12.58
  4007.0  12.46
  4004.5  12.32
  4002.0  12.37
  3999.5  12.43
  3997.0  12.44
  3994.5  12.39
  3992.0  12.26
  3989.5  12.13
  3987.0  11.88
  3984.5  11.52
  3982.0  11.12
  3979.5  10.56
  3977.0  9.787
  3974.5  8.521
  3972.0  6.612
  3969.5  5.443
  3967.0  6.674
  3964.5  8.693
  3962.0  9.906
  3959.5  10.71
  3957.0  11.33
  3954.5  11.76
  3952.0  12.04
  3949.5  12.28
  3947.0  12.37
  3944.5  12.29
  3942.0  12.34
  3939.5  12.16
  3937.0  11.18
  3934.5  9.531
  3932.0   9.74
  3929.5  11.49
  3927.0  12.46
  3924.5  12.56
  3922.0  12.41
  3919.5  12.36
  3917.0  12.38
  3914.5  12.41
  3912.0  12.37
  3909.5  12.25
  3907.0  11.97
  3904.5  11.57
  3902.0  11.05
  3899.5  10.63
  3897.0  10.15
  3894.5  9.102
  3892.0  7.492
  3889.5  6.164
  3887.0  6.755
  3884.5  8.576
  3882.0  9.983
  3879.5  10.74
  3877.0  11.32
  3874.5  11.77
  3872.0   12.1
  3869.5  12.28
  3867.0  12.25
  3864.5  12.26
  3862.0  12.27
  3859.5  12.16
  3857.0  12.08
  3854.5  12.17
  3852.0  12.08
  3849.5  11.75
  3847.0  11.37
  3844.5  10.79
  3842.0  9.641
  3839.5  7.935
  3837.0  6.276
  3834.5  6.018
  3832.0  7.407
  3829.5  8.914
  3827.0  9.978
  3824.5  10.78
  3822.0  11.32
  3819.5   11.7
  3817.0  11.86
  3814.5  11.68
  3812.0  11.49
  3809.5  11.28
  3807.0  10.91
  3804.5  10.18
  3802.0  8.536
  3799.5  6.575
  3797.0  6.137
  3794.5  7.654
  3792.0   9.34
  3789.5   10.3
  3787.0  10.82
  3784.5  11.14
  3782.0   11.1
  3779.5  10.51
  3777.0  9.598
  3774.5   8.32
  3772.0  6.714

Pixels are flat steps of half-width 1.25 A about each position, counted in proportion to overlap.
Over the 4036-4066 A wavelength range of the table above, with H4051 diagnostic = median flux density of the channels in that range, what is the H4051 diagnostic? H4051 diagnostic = 12.4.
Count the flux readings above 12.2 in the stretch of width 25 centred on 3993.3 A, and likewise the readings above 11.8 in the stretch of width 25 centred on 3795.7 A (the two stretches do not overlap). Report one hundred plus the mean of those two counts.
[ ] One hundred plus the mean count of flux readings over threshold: 103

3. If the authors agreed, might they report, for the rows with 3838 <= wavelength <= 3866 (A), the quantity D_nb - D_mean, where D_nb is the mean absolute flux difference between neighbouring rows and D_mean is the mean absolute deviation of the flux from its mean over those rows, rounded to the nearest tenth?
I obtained -0.6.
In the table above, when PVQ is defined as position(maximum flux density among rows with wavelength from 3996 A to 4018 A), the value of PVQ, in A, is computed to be 4012.0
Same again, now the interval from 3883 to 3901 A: 3899.5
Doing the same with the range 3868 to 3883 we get 3869.5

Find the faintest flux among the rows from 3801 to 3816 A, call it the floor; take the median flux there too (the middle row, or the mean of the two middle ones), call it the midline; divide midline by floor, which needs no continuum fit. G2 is 1.3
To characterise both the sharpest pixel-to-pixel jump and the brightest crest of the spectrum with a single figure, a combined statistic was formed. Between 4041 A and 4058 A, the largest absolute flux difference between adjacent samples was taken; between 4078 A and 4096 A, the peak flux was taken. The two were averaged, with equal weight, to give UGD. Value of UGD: 5.9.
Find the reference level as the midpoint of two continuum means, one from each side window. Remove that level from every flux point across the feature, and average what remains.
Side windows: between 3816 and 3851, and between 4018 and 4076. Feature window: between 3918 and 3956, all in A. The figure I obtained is 0.7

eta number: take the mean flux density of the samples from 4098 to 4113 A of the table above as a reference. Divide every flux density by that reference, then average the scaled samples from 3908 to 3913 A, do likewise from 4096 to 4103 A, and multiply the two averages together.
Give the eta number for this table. 1.3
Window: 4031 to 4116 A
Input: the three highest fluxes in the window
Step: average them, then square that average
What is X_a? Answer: 159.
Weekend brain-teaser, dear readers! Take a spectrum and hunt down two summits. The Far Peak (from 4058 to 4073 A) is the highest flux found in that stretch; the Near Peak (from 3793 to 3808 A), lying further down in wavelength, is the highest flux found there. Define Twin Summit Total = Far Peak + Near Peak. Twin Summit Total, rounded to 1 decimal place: 23.3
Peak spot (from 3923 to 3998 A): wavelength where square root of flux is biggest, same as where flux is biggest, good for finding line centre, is 3924.5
